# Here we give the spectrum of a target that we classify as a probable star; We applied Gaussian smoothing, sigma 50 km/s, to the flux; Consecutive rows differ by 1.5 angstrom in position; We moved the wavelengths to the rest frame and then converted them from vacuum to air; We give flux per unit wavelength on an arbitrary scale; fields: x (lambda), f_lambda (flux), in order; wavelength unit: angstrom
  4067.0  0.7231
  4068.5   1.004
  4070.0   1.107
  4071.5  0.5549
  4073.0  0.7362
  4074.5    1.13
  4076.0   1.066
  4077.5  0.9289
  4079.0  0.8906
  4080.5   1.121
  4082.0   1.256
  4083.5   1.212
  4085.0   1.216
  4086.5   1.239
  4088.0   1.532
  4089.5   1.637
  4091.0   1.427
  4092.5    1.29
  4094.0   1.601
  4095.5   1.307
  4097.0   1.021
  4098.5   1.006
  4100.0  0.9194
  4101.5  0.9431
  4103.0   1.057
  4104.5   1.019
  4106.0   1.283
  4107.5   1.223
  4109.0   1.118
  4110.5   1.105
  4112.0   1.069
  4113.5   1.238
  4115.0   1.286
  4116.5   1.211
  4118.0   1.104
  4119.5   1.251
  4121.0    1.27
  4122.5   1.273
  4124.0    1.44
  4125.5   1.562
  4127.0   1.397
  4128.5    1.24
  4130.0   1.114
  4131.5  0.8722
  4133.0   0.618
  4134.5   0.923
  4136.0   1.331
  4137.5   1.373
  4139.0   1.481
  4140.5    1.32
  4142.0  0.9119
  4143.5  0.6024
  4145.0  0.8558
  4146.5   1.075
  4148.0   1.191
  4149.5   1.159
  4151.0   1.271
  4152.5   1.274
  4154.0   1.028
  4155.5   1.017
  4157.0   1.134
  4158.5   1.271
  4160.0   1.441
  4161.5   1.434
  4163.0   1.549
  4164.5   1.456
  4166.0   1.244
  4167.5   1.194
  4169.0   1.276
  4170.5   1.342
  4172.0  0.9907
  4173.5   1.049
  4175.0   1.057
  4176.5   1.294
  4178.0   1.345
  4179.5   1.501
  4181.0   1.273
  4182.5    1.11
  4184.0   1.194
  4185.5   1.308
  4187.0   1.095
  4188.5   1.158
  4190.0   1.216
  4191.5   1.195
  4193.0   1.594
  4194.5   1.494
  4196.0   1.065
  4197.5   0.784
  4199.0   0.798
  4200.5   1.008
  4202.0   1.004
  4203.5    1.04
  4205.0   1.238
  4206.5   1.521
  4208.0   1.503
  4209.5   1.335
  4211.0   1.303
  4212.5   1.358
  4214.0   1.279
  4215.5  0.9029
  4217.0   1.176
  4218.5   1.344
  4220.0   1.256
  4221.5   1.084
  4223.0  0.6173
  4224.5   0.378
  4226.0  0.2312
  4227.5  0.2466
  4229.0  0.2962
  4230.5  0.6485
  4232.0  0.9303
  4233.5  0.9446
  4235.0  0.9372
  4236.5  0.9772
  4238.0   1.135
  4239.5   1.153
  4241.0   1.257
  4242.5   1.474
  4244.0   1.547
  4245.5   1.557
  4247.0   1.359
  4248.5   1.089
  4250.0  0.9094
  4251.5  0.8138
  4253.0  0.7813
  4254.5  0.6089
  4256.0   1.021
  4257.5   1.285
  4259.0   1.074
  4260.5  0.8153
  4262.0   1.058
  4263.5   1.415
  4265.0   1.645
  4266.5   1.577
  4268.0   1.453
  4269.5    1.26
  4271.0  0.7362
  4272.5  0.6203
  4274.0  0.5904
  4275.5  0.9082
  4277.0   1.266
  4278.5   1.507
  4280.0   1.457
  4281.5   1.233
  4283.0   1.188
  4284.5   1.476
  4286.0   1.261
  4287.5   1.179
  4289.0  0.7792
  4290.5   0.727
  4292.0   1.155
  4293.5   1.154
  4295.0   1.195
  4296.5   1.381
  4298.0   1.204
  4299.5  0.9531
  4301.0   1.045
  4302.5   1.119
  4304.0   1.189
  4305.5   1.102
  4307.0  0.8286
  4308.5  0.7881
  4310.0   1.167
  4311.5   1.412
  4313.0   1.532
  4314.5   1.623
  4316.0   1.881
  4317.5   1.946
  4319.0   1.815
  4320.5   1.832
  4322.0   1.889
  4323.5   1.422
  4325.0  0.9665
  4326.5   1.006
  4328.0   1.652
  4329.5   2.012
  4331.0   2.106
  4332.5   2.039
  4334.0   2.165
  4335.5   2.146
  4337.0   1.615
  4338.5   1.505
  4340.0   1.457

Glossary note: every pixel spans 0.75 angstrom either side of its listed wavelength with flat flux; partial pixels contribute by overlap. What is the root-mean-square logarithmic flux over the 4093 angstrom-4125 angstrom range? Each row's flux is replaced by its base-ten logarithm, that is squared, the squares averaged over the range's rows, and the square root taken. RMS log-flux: 0.089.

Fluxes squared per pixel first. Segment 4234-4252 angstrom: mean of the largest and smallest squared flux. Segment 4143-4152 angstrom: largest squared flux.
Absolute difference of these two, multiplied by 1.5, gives 0.11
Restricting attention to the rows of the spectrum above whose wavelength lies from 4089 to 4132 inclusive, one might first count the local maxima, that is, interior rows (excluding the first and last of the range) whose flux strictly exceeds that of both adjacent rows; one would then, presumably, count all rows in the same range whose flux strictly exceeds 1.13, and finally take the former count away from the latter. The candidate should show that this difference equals 12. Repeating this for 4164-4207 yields 12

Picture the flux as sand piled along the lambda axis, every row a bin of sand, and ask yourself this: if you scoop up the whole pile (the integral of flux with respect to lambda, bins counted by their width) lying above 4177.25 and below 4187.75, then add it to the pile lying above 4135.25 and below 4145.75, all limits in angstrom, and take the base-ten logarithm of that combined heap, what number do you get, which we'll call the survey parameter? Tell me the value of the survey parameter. 1.40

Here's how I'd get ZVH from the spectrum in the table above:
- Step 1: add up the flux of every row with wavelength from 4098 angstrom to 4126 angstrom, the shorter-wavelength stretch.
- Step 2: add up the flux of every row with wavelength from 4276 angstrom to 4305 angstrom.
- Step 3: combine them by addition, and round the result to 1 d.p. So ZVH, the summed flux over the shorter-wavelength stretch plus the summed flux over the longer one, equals 44.8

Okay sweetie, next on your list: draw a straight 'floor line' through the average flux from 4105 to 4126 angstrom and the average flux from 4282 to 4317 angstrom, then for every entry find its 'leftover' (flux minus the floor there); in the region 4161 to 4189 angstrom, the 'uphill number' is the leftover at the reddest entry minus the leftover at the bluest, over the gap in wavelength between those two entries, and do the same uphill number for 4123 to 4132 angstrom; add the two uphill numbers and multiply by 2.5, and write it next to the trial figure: -0.21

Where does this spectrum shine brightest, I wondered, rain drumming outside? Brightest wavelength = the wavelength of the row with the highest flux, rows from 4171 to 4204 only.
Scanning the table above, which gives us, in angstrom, 4193.0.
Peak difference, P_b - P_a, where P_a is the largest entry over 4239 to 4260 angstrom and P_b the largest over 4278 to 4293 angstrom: -0.050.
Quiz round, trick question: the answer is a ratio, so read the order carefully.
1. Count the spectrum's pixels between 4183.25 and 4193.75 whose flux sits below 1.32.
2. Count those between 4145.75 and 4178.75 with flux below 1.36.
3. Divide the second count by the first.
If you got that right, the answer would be 3.0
